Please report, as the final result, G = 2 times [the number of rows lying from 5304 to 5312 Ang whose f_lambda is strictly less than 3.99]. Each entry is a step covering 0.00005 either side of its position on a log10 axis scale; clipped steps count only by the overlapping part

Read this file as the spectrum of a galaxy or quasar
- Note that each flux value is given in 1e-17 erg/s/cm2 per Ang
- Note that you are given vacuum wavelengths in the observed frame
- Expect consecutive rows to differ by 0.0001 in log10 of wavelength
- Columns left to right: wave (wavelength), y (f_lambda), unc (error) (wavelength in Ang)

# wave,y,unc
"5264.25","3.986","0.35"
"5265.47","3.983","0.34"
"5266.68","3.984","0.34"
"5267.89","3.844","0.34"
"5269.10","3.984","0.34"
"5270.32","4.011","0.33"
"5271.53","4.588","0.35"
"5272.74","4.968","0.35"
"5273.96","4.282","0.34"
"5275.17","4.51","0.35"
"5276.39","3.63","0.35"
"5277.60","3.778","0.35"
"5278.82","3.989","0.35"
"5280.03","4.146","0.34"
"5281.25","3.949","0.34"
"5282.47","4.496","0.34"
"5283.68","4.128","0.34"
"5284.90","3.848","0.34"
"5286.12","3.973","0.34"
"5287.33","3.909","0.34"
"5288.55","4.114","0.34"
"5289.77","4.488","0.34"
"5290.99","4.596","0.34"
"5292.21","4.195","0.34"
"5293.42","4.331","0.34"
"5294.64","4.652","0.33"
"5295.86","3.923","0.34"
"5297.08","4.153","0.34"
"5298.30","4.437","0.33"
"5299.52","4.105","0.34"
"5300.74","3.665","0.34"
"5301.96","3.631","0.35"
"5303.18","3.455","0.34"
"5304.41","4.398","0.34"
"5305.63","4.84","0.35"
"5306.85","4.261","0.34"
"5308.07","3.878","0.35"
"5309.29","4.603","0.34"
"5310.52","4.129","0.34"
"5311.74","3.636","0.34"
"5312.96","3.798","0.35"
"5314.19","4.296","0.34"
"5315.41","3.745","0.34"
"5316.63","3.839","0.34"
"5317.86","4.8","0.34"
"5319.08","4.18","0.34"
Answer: 4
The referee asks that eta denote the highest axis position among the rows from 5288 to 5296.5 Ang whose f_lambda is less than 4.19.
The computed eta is 5295.86 Ang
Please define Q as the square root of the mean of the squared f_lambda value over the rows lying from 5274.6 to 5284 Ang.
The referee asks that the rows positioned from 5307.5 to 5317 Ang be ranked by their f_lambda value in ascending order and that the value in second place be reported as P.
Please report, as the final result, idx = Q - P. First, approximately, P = 3.745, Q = 4.09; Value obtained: 0.34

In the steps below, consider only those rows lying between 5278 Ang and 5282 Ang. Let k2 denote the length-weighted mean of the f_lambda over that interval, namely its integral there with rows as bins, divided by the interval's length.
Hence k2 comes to 4.0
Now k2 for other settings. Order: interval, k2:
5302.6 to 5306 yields 4.2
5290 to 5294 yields 4.4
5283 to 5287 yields 4.0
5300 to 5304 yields 3.6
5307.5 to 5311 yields 4.2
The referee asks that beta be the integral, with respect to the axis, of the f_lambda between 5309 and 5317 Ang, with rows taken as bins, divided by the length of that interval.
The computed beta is 3.99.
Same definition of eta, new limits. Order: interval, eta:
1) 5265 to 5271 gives 5270.32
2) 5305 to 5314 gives 5312.96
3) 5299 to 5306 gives 5303.18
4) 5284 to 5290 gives 5288.55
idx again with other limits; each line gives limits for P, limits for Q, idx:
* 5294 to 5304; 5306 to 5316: 0.42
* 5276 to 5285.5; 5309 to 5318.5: 0.35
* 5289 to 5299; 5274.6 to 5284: -0.06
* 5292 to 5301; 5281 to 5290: 0.20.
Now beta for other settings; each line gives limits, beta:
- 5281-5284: 4.23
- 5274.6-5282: 4.00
